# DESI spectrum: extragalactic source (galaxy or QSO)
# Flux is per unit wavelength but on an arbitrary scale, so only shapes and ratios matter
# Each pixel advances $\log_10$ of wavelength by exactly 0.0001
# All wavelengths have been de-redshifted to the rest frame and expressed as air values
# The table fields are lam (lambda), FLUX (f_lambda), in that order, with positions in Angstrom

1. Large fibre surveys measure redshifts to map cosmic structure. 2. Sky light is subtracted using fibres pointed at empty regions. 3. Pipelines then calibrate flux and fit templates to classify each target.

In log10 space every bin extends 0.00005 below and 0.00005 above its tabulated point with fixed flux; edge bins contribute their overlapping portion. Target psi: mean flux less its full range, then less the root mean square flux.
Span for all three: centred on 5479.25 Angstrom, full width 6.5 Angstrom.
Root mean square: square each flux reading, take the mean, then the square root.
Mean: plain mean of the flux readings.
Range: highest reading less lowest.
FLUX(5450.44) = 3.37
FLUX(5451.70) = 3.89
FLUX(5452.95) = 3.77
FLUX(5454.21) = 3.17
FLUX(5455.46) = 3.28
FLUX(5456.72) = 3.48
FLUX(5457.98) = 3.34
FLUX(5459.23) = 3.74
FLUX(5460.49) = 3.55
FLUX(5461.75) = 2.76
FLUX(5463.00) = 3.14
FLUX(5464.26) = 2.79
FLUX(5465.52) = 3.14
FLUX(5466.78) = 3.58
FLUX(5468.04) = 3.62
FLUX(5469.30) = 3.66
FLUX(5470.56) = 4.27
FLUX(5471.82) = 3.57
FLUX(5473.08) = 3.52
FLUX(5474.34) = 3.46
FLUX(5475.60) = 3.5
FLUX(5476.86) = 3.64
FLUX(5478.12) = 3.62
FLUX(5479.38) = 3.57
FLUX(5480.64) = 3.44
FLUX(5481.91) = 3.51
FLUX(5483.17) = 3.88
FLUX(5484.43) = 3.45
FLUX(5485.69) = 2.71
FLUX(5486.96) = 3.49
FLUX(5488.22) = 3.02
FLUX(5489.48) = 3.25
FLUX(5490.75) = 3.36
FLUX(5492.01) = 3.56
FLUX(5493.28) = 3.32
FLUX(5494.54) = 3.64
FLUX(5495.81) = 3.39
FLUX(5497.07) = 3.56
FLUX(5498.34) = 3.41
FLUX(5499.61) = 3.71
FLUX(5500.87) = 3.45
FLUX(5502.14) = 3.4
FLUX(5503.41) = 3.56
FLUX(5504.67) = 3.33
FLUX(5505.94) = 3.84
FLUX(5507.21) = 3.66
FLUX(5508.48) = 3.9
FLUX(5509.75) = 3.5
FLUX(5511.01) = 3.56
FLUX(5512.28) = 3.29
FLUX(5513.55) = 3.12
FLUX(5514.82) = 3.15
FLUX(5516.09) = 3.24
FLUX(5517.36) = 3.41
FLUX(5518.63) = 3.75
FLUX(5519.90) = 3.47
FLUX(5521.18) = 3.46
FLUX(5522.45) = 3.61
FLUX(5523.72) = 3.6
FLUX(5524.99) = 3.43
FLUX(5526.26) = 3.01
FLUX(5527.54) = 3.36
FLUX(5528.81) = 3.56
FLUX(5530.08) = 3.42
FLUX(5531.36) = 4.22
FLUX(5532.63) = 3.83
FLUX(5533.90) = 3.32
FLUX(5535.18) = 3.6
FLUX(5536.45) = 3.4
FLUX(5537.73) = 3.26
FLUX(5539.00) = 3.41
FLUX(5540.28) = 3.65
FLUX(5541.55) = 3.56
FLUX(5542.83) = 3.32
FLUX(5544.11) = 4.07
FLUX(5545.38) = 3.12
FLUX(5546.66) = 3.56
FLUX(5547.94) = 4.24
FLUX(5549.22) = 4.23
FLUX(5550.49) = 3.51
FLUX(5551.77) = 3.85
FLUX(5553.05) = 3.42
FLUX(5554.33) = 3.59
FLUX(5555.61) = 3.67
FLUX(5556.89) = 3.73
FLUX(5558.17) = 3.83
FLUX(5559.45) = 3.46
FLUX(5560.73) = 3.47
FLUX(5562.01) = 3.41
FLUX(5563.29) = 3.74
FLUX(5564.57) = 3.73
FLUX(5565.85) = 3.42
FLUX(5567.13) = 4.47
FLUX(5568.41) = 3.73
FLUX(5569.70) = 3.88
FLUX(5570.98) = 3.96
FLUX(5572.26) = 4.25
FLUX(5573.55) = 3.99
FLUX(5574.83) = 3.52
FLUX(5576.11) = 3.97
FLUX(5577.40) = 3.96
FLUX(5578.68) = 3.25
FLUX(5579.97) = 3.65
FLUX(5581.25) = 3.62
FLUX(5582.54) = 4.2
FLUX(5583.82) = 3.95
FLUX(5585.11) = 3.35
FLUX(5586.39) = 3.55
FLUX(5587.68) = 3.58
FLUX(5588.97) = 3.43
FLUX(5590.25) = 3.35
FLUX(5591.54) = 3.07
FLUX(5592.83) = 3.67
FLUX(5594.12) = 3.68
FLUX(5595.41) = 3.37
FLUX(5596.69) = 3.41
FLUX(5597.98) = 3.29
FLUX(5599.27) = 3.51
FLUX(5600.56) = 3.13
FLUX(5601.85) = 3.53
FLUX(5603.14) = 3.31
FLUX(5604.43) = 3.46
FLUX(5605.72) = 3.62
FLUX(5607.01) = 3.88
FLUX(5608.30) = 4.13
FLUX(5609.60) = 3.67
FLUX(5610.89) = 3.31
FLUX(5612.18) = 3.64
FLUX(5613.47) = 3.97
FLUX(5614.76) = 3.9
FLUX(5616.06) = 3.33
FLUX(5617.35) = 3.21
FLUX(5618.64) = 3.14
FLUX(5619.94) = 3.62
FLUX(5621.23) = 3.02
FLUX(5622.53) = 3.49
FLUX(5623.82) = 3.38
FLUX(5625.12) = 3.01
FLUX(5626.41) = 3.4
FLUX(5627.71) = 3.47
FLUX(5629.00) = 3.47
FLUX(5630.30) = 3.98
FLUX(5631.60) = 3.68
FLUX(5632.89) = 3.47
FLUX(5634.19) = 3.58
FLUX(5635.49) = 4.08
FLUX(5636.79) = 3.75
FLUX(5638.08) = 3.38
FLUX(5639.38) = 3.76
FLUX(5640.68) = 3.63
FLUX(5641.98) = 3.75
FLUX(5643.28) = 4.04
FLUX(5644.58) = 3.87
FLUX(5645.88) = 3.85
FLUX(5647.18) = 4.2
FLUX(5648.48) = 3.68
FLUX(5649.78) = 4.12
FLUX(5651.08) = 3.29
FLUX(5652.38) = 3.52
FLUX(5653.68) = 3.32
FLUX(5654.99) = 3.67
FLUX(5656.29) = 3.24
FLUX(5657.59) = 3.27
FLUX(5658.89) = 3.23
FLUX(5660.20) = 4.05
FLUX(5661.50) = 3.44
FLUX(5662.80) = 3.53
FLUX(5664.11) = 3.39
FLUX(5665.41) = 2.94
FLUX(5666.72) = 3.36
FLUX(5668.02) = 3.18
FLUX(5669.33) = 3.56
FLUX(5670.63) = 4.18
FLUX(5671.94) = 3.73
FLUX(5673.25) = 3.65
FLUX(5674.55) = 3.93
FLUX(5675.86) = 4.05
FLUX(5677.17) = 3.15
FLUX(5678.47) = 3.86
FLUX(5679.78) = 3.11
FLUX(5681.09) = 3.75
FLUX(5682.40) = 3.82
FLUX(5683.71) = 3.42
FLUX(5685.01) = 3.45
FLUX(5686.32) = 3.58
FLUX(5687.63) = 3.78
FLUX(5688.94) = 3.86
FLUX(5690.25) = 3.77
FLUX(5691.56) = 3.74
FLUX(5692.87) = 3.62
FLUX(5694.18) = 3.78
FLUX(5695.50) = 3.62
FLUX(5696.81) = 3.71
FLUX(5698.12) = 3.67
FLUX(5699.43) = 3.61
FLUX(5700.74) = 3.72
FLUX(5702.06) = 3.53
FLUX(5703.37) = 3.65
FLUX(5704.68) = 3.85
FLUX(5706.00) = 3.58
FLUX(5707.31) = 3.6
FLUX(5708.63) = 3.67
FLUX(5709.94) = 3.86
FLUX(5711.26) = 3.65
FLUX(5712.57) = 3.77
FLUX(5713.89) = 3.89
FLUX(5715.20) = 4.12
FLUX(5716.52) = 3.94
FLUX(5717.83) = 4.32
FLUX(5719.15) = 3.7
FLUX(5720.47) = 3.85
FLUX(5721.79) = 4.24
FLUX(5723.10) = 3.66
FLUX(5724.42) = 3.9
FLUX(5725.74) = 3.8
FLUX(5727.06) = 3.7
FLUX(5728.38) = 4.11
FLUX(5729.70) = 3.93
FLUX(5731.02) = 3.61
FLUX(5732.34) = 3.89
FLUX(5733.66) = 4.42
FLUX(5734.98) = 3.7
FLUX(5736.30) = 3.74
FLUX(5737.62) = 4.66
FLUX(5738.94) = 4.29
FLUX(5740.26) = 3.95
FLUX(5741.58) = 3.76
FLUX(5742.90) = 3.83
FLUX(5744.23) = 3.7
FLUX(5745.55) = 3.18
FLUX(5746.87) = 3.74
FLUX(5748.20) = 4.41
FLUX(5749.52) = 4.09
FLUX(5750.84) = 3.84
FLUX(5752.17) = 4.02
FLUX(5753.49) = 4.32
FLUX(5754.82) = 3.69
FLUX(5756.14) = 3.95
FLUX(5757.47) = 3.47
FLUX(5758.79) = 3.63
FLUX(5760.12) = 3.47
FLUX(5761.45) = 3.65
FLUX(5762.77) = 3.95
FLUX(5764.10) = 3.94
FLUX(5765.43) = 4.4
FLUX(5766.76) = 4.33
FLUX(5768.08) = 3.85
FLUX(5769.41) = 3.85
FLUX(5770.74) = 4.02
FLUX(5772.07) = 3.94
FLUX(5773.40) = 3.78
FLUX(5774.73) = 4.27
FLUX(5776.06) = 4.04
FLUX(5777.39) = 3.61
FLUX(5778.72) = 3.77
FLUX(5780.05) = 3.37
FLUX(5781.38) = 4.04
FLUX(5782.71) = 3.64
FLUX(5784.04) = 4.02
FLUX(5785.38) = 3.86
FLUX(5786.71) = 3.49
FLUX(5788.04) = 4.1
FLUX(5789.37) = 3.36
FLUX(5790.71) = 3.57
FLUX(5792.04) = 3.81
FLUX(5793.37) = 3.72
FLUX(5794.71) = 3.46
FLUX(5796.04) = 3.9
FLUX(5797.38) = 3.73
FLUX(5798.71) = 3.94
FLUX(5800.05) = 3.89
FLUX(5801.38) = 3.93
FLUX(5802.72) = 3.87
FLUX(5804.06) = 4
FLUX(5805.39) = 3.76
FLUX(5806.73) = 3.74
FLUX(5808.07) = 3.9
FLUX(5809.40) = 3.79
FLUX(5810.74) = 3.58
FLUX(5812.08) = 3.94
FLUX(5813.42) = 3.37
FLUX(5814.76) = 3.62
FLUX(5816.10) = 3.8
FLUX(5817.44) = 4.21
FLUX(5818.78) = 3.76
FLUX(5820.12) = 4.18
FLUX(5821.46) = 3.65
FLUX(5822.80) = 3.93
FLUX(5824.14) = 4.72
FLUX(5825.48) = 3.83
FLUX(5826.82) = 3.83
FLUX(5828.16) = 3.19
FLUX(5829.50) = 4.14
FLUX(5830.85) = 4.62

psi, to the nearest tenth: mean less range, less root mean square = -0.2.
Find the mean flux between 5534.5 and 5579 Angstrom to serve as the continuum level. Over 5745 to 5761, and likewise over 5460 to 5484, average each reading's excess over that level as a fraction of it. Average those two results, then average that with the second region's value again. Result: -0.034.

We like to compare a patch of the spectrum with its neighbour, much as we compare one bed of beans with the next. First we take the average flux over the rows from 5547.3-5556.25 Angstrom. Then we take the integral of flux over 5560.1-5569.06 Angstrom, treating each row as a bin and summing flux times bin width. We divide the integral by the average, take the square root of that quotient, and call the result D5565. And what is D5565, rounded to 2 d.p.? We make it 2.96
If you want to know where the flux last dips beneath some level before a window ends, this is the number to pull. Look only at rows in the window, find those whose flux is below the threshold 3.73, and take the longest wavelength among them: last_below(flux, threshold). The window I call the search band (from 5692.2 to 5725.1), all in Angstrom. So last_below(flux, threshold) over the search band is 5723.10 Angstrom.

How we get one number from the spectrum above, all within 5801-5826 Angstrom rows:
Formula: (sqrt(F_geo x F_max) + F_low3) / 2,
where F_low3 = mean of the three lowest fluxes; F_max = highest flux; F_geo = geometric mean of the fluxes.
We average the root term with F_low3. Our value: 3.9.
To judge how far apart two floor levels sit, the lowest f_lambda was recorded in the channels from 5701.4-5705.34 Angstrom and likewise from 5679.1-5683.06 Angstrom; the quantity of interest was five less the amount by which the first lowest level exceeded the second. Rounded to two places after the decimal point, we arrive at 4.58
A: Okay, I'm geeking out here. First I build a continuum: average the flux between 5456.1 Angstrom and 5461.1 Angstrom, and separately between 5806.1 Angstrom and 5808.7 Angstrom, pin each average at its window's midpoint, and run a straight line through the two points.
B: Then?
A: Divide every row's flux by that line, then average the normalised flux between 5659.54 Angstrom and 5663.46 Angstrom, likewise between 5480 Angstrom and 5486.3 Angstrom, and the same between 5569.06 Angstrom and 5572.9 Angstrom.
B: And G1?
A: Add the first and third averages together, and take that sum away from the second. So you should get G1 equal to -1.15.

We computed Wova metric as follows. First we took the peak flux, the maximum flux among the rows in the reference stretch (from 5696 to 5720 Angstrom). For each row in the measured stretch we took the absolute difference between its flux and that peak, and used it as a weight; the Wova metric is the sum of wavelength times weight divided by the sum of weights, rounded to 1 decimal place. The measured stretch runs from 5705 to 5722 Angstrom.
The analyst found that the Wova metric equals 5712.2 Angstrom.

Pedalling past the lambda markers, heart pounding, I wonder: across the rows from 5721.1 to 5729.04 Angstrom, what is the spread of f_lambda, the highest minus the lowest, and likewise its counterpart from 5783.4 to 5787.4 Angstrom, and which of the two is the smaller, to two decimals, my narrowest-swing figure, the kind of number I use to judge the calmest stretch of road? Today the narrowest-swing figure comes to 0.53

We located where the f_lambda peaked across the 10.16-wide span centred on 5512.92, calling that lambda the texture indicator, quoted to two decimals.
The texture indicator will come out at 5508.48 Angstrom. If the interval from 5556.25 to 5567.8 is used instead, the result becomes 5567.13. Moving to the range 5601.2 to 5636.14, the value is 5608.30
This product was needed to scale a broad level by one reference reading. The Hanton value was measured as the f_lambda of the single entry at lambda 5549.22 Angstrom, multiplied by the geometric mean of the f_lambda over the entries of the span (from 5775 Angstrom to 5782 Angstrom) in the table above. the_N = 15.9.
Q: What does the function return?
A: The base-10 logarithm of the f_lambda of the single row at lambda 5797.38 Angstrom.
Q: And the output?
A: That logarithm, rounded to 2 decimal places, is 0.57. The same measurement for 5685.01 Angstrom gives 0.54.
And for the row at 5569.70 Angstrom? 0.59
